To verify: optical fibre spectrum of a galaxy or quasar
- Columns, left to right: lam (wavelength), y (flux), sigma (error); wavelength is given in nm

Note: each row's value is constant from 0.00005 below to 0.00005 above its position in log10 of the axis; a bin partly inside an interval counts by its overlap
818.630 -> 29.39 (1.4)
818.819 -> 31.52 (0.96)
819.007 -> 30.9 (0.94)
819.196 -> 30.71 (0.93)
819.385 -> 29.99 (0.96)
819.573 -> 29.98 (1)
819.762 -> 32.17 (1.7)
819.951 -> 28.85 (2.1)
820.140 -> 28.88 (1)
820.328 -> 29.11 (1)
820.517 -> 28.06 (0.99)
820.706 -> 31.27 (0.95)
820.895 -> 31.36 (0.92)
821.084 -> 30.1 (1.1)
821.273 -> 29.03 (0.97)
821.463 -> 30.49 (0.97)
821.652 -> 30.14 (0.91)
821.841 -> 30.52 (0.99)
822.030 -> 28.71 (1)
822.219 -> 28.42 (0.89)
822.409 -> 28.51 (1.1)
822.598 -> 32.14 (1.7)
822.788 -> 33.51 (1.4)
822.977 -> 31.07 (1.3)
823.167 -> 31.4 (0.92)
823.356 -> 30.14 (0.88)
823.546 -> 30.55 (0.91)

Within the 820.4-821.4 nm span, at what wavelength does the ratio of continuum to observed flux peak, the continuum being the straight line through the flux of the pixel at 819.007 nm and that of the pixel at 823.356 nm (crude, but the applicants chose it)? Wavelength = 820.517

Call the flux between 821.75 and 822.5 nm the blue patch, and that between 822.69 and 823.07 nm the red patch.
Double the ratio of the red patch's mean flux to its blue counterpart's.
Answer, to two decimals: 2.22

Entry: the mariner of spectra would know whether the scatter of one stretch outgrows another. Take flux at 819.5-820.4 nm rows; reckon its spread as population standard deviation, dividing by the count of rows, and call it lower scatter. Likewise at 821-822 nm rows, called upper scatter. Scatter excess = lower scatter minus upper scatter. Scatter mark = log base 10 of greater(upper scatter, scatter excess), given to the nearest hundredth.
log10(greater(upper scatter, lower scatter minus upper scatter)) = -0.15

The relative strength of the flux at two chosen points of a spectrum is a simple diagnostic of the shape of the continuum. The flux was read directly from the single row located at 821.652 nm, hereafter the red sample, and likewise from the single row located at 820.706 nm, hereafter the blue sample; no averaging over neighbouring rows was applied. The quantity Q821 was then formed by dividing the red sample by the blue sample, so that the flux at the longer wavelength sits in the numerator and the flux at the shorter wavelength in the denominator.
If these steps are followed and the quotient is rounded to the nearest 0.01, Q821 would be 0.96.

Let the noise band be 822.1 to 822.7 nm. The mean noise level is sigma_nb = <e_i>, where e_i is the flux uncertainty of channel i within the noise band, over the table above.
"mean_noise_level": 1.2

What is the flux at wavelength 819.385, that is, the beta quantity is 29.99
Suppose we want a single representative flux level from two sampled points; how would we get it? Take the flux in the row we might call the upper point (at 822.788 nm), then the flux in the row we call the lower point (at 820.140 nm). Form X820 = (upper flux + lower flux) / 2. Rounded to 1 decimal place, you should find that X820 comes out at 31.2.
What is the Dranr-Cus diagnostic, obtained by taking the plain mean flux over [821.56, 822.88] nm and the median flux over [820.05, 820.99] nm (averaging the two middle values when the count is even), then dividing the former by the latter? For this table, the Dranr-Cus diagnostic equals 1.04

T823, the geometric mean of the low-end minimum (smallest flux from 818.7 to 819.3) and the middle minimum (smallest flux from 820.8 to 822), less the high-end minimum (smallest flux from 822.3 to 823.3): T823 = 1.3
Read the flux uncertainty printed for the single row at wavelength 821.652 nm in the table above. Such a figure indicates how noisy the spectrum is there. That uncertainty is 0.91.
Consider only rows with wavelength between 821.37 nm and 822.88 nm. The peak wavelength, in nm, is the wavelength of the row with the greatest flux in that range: 822.788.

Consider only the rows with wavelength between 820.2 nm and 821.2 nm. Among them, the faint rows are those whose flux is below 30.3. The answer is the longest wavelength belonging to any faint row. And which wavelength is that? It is 821.084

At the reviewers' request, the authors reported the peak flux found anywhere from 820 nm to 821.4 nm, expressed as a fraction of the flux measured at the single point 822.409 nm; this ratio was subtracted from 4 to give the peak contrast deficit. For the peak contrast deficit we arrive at 2.90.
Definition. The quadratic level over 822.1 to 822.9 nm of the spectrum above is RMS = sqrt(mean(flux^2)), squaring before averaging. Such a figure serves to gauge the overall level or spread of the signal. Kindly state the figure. 30.7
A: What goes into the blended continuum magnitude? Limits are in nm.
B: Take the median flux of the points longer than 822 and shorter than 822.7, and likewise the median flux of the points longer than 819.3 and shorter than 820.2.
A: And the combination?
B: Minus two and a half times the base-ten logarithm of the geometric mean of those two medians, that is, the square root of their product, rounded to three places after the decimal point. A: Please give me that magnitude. -3.667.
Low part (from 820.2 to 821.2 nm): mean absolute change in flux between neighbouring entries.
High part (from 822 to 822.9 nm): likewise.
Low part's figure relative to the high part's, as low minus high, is 0.06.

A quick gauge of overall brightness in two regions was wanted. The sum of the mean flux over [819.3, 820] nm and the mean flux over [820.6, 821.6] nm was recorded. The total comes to 60.7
